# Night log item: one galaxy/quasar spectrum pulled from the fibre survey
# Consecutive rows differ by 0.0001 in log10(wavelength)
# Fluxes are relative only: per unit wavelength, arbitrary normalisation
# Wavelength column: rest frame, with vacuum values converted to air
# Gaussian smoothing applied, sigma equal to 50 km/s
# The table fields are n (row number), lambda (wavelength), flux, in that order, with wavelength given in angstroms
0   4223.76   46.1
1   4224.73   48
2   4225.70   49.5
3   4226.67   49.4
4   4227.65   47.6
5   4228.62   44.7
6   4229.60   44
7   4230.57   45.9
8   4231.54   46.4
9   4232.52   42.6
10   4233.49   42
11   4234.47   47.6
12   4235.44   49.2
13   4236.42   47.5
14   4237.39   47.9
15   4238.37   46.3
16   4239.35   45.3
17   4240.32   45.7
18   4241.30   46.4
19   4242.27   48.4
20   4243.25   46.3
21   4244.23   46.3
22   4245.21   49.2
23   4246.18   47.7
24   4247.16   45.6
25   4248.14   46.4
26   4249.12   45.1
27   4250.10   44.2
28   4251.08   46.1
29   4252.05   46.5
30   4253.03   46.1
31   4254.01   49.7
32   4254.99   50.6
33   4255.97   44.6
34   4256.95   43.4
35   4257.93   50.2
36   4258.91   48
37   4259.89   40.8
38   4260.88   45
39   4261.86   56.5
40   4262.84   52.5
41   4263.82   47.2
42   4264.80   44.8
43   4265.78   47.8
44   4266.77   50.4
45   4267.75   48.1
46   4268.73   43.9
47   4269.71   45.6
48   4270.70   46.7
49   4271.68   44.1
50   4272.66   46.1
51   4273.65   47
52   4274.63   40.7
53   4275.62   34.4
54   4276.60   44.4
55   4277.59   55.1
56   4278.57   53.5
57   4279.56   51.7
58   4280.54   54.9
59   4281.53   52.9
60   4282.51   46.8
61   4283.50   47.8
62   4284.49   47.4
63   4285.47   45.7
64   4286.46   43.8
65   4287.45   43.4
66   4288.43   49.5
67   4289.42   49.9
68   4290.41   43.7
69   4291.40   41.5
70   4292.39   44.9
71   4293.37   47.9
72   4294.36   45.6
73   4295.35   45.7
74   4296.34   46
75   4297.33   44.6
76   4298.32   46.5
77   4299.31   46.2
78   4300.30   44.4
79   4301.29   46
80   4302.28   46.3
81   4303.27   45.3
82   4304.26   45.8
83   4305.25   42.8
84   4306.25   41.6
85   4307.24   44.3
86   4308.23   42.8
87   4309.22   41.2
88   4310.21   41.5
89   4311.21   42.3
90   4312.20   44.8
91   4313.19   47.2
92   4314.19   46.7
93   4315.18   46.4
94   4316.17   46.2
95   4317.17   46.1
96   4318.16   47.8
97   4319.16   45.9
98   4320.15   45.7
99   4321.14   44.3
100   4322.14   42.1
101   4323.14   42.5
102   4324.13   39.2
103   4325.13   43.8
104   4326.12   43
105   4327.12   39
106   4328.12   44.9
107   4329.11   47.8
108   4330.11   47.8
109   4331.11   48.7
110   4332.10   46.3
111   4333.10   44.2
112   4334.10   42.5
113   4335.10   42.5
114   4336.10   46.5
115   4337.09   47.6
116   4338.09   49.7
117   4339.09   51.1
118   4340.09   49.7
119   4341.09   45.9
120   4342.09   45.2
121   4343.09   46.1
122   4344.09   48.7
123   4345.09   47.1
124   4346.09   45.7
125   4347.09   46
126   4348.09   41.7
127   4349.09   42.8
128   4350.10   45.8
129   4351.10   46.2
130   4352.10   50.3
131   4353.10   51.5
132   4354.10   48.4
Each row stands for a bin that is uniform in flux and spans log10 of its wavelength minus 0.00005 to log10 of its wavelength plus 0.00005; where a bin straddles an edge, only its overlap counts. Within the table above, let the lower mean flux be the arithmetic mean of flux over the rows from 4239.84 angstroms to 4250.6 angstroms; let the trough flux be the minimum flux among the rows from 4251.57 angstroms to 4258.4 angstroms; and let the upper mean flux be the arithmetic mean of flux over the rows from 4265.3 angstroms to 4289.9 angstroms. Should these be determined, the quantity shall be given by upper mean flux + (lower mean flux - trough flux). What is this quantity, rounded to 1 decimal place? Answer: 50.3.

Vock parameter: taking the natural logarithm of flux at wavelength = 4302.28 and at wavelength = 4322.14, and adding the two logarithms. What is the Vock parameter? 7.58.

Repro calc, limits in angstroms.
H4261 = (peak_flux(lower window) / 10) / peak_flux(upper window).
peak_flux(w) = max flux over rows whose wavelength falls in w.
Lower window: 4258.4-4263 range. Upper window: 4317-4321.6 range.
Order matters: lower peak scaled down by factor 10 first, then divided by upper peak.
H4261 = 0.118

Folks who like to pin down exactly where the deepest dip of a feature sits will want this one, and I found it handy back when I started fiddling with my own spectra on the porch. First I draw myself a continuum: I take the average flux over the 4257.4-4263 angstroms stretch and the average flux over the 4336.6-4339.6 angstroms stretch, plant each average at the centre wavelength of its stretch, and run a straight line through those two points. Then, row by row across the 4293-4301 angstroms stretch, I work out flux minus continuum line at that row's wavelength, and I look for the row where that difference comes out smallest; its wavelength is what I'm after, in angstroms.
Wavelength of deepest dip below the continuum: 4300.30 angstroms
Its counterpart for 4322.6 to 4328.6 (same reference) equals 4327.12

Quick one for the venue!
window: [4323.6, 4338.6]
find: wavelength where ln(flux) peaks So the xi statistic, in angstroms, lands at 4338.09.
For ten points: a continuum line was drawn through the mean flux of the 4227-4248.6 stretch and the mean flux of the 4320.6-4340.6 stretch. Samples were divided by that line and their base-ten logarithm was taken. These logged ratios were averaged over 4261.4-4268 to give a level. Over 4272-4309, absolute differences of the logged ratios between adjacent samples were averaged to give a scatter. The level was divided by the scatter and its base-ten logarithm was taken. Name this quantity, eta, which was 0.10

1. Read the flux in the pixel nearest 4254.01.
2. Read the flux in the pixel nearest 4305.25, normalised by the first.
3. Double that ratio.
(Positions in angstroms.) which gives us 1.72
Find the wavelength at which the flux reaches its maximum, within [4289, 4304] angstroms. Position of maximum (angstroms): 4289.42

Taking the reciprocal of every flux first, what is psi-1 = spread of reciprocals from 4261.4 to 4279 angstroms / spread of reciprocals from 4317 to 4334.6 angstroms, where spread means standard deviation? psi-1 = 1.8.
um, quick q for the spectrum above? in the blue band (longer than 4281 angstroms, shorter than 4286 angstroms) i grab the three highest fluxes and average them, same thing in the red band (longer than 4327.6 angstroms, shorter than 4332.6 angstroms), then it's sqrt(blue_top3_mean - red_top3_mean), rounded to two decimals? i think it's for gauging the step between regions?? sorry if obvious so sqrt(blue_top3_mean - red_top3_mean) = 1.13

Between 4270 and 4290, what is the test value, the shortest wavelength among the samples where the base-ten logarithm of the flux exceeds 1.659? 4270.70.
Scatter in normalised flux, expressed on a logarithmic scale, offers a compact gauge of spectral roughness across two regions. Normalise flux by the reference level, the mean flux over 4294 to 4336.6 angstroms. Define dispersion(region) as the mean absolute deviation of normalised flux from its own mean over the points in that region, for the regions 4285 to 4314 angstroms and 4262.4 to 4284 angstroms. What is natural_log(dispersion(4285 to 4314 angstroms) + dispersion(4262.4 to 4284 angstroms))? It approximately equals -2.13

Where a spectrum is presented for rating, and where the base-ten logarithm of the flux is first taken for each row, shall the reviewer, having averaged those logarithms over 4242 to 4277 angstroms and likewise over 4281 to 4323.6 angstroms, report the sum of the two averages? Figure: 3.32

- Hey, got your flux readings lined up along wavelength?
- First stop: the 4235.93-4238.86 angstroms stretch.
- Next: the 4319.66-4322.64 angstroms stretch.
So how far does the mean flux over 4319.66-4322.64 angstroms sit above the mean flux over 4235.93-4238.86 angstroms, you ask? -3.2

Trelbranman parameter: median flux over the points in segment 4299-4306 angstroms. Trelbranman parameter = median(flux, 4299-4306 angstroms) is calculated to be 45.8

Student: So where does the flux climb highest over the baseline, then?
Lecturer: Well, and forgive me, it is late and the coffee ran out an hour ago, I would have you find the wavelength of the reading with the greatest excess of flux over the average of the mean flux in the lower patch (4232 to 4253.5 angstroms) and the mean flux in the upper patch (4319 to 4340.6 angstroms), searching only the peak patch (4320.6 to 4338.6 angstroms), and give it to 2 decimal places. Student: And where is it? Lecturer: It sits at 4338.09 angstroms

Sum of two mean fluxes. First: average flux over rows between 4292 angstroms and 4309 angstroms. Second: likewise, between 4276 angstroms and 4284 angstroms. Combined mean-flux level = 96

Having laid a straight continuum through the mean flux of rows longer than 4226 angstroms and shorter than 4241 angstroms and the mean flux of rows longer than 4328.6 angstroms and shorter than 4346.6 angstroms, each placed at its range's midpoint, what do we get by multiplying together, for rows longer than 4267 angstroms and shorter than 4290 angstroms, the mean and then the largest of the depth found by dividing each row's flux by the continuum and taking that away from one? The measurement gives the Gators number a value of -0.004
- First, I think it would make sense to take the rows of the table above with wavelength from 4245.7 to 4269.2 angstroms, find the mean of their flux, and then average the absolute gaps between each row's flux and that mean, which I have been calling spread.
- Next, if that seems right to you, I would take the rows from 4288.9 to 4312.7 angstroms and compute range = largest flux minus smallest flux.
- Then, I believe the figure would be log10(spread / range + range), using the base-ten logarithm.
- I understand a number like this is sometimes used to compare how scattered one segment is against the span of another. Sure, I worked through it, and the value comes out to 0.95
